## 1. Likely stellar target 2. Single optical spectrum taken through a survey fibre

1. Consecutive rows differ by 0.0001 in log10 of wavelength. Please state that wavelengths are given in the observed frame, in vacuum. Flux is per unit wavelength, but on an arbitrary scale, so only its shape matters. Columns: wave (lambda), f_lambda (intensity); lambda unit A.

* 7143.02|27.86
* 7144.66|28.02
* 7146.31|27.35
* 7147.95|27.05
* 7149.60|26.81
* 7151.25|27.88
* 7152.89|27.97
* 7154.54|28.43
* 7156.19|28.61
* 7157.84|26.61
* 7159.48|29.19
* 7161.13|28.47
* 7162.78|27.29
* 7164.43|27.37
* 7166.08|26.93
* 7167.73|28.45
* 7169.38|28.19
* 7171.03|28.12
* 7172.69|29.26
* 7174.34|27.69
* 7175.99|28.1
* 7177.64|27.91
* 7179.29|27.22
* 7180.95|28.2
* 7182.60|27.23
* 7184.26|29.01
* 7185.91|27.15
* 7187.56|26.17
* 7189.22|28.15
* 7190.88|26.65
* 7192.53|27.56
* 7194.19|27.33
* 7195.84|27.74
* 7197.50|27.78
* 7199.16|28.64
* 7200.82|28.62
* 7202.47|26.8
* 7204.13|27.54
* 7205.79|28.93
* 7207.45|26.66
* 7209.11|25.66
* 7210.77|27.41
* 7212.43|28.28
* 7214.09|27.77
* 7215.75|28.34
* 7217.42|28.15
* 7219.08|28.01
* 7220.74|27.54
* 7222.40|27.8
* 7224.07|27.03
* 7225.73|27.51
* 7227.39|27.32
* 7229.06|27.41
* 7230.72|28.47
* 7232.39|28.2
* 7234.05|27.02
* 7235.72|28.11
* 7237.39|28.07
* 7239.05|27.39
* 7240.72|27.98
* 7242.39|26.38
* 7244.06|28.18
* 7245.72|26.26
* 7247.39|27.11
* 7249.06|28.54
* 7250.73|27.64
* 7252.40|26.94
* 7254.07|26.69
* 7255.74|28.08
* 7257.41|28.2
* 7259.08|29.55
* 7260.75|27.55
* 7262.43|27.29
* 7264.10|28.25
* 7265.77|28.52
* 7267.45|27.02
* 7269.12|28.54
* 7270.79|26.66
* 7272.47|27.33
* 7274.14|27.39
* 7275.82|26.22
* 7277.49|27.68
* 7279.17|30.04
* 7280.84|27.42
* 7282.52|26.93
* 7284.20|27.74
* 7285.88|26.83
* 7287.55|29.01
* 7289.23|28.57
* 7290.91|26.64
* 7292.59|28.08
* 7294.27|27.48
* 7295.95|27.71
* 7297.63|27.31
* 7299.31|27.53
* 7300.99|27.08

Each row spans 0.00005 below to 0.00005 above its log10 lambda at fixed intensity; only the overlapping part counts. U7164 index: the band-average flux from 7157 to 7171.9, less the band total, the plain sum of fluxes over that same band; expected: -222.8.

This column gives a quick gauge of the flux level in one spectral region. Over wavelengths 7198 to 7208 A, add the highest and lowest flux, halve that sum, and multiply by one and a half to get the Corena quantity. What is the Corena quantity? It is 41.7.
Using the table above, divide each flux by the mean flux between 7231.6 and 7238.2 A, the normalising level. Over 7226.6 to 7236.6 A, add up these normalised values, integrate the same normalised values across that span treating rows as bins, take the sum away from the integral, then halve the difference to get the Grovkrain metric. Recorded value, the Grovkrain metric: 1.99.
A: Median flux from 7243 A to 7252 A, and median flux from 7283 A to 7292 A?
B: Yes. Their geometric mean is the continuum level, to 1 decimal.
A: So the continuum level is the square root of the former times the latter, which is 27.7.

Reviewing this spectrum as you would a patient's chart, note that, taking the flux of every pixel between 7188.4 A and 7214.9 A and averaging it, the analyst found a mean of 27.6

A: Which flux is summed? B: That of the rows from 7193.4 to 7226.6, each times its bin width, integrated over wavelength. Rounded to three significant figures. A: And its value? 919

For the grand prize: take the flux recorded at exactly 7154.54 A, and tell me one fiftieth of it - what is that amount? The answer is 0.569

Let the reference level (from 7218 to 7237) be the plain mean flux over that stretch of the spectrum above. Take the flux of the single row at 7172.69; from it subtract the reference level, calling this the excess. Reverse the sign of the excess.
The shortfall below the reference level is -1.6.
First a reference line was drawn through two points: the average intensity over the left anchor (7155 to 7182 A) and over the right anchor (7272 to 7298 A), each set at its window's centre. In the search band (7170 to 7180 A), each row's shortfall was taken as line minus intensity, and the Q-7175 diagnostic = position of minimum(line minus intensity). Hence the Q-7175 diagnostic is 7172.69 A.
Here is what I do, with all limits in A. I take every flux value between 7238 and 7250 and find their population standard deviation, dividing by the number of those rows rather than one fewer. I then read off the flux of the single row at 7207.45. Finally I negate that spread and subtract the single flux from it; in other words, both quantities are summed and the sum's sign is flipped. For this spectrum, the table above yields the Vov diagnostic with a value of -27.5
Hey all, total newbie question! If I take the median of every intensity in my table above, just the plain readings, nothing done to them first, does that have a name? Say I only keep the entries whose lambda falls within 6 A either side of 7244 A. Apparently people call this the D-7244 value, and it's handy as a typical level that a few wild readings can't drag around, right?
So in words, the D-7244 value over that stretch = 27.4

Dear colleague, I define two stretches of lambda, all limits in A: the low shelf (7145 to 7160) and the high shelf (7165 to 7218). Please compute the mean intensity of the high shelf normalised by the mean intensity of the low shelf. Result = 1.00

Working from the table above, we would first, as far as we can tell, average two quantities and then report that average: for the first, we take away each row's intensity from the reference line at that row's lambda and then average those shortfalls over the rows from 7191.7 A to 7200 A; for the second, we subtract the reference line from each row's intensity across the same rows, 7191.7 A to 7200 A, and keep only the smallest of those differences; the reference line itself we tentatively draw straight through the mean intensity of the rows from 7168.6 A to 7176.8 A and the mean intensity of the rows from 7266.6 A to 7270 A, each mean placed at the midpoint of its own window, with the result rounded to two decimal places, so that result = -0.24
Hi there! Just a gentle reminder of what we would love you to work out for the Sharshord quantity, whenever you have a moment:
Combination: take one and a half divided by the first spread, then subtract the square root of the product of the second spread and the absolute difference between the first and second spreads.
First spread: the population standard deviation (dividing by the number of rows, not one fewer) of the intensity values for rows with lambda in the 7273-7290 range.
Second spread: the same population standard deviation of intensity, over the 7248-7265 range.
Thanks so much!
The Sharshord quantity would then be 0.92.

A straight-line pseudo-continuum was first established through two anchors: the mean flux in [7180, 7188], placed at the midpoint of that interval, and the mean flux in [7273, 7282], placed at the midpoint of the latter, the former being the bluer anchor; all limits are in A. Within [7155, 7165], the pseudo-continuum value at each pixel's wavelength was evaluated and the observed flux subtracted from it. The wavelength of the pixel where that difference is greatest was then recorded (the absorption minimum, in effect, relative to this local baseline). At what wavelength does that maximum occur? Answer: 7157.84 A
